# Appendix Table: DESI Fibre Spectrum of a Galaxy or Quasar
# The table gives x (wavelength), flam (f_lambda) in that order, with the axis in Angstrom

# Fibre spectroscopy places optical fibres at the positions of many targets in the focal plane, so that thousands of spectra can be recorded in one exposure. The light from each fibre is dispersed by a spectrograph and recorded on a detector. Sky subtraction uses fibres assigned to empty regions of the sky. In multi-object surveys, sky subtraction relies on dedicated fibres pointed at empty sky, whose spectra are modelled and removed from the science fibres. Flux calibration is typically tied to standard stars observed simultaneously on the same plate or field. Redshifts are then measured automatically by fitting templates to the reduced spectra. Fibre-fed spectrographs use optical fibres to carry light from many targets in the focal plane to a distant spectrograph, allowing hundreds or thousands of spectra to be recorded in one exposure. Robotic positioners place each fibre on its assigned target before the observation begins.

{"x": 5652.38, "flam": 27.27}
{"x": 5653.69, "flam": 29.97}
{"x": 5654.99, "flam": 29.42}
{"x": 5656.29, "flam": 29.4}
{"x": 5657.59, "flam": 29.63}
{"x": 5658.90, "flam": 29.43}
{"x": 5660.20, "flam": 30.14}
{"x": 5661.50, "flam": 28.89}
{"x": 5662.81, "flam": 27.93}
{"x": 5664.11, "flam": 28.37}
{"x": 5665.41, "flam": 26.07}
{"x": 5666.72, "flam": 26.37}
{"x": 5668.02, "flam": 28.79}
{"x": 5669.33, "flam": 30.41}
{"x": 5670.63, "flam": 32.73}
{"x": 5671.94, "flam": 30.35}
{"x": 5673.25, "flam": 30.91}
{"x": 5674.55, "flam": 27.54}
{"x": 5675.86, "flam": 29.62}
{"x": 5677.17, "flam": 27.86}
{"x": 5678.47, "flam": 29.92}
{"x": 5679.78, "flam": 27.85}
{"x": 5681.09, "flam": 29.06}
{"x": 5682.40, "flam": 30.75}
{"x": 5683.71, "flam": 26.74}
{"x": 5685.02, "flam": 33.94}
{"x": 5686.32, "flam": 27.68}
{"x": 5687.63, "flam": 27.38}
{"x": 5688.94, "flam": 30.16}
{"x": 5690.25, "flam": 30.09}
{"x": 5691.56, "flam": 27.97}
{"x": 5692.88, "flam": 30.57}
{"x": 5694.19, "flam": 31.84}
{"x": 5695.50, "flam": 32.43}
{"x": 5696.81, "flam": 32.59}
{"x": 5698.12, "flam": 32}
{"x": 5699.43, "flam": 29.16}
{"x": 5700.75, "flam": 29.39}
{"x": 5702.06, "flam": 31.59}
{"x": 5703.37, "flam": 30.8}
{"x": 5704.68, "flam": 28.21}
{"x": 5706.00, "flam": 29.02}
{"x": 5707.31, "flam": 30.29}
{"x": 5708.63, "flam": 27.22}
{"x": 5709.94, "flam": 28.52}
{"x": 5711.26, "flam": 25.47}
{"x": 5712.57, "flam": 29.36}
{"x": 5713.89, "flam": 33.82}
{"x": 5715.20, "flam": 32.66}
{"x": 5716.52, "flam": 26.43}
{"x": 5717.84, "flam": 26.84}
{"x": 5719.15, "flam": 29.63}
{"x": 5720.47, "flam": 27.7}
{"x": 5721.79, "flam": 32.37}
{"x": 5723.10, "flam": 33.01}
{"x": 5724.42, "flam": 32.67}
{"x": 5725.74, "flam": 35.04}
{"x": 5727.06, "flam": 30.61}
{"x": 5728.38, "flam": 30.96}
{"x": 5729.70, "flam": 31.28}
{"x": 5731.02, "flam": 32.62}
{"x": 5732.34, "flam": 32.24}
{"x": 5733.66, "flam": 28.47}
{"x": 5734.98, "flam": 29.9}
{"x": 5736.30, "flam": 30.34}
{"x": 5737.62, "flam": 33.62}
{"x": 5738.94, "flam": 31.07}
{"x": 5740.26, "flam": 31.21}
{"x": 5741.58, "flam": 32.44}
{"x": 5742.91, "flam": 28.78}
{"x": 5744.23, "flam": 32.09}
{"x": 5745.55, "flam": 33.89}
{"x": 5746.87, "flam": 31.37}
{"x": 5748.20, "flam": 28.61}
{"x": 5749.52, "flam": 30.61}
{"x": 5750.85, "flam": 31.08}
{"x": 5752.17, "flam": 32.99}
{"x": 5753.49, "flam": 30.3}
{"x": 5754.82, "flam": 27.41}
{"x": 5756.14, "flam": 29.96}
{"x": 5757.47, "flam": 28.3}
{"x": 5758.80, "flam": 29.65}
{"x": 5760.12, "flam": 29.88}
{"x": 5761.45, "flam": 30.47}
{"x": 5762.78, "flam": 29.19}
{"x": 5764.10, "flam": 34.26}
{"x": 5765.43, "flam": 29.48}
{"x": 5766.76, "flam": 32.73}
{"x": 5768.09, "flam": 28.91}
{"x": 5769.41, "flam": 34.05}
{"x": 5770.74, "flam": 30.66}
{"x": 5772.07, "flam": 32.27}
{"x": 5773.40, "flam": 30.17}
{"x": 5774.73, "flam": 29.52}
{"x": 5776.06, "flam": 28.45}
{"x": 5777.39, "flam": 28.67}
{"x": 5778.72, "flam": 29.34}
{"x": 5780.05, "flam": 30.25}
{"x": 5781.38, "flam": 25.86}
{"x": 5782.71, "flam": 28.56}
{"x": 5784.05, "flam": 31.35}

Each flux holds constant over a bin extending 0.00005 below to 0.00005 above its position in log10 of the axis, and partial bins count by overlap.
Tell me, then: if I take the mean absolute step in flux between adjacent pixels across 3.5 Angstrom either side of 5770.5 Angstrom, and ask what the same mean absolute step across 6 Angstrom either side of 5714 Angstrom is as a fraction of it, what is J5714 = 0.95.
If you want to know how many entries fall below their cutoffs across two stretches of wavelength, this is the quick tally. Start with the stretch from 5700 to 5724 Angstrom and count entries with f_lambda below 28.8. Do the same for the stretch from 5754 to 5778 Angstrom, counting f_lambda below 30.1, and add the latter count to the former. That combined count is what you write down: 18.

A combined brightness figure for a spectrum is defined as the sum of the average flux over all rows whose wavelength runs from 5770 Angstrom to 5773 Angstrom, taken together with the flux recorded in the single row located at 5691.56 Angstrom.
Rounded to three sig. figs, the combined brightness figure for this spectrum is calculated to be 59.4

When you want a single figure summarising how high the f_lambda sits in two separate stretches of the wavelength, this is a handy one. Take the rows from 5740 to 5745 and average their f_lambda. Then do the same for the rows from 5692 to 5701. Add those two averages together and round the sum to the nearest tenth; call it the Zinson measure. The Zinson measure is 62.3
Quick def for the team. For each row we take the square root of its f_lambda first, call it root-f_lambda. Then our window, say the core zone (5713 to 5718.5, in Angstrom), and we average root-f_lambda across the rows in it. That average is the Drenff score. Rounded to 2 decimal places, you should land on 5.46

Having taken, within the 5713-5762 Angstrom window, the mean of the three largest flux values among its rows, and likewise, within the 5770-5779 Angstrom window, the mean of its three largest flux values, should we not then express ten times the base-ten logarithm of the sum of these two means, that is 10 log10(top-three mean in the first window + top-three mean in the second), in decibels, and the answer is 18.1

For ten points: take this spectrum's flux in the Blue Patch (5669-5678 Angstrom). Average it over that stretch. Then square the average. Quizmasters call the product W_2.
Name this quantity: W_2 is 895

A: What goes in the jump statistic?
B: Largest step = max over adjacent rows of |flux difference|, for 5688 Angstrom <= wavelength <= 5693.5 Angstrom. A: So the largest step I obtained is 2.6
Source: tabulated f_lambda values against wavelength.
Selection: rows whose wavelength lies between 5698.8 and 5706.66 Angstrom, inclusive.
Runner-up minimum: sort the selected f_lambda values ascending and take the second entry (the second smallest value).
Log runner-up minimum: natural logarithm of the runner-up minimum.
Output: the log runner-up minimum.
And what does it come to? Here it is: 3.37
